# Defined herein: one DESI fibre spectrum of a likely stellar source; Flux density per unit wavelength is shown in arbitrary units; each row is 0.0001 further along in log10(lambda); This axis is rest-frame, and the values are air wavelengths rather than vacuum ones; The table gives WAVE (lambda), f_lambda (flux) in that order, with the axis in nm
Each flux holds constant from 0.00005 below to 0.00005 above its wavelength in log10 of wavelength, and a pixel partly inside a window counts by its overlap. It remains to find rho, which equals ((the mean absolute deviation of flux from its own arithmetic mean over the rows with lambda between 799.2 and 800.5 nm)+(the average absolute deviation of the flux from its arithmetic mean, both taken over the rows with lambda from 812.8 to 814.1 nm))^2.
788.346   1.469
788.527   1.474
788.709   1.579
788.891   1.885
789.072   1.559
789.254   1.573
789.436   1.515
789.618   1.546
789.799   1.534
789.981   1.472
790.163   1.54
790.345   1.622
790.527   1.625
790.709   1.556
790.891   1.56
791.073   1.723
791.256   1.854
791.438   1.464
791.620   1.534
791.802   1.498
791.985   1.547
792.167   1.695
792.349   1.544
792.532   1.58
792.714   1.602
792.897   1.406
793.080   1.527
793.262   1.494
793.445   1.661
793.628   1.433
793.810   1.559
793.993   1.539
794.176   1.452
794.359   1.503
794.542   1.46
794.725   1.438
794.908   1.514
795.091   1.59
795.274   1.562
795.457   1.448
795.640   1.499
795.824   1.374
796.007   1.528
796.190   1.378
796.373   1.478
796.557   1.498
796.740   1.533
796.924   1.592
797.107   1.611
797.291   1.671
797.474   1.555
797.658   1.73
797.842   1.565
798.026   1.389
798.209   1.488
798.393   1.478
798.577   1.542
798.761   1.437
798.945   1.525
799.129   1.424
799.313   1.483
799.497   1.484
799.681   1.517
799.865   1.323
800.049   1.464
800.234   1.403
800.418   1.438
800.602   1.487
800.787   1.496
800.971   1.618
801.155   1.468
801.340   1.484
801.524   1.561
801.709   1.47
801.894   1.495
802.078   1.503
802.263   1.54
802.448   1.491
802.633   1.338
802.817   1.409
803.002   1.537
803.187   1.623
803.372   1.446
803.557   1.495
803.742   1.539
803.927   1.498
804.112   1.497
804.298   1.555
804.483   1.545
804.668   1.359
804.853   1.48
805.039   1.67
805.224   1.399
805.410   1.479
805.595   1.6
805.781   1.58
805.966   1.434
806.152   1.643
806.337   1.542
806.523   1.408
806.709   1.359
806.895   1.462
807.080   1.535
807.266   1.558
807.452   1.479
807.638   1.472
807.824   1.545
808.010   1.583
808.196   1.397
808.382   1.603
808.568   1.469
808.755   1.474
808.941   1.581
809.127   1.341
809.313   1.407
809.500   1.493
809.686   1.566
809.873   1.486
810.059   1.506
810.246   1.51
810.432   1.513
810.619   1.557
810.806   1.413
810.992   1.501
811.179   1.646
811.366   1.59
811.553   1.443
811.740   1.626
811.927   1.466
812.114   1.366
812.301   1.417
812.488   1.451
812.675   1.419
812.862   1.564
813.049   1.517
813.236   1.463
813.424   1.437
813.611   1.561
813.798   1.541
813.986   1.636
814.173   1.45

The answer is 0.010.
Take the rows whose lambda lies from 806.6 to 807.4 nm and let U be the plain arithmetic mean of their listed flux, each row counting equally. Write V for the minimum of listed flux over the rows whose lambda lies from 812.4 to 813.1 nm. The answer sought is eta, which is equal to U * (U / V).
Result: 1.54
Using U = 1.48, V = 1.419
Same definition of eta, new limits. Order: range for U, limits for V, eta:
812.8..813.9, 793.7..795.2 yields 1.59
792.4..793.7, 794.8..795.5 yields 1.61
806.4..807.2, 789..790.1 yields 1.41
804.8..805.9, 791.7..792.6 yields 1.57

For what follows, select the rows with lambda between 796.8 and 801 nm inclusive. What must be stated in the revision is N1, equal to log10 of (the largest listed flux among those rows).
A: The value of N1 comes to 0.238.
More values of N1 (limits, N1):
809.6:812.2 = 0.216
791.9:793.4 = 0.229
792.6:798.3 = 0.238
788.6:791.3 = 0.275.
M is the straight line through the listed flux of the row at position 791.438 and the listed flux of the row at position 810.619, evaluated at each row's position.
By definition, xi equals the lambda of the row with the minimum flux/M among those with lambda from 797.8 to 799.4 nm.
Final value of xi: 798.026 nm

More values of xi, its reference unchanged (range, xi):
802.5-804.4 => 802.633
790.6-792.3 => 791.438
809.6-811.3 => 810.806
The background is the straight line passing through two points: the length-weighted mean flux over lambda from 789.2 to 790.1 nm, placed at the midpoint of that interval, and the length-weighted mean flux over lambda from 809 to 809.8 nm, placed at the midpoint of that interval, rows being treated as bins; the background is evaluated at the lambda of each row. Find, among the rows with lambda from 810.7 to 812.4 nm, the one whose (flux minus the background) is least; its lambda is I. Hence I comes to 812.114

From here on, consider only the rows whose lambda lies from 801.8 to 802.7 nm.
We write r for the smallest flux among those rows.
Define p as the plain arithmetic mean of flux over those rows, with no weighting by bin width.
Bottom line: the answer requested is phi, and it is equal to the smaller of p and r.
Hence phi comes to 1.34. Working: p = 1.47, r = 1.338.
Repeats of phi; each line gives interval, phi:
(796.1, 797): 1.38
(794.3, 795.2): 1.44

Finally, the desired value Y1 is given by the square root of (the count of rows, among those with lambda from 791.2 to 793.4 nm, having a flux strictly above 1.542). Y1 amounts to 2.4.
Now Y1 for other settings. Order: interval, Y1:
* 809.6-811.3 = 1.7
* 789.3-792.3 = 3.0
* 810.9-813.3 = 2.0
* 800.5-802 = 1.4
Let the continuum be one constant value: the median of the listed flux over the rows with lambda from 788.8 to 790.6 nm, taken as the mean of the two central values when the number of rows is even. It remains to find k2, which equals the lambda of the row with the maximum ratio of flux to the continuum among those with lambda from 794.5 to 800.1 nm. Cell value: 797.658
